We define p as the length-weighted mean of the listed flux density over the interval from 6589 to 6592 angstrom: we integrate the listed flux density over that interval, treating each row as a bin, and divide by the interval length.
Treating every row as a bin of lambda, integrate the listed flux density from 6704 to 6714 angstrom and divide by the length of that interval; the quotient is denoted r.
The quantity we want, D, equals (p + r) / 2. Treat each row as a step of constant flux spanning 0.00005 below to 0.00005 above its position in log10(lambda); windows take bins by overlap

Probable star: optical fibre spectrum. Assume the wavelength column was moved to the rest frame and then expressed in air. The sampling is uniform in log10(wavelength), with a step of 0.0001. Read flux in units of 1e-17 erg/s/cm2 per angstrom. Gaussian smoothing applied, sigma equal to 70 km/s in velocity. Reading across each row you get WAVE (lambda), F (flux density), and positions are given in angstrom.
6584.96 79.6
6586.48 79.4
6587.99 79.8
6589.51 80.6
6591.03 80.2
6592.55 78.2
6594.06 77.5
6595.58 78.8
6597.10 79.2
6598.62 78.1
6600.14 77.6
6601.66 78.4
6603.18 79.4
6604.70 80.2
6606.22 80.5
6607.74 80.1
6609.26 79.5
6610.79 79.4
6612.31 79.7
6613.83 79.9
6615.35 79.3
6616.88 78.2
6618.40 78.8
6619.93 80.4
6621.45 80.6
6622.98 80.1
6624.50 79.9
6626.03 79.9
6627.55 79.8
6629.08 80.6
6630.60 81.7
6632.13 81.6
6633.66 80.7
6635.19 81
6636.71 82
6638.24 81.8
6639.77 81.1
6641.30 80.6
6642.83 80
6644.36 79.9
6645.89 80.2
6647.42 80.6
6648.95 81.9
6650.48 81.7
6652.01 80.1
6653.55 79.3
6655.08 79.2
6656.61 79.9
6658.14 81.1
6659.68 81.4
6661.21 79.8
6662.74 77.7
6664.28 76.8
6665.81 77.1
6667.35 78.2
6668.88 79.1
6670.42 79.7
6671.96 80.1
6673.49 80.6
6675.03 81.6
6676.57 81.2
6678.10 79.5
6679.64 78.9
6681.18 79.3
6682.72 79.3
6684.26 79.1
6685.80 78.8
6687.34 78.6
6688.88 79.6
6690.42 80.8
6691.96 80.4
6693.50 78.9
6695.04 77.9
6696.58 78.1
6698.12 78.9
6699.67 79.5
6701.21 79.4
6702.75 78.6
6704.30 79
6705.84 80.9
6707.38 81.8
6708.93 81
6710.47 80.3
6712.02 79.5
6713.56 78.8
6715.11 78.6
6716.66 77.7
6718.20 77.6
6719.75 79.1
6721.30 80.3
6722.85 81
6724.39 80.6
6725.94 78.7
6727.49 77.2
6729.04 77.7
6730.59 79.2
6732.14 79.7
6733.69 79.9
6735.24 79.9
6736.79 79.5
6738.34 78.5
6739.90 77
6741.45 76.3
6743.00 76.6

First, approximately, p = 80.1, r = 80.4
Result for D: 80.2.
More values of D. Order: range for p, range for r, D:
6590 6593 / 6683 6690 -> 79.2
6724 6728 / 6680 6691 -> 79.0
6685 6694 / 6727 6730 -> 78.5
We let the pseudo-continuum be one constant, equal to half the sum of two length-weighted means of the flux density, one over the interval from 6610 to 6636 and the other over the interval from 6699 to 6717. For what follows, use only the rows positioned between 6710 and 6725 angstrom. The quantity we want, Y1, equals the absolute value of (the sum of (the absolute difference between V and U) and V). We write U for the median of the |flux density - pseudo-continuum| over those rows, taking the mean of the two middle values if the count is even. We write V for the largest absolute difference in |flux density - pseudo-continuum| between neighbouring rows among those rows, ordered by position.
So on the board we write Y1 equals 2.1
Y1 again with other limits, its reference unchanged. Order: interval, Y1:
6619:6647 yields 1.5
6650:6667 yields 3.0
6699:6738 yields 2.1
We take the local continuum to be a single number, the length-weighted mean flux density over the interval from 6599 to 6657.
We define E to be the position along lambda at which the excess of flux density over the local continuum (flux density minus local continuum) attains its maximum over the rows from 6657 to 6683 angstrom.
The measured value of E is 6675.03 angstrom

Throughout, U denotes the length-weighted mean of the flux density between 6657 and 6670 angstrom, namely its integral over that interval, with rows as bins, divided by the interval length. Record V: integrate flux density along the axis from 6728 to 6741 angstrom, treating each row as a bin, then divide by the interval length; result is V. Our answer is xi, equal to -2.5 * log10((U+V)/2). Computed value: -4.74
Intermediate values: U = 78.9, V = 78.8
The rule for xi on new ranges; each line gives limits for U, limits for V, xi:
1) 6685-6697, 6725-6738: -4.75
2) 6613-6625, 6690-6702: -4.75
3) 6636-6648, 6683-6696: -4.76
